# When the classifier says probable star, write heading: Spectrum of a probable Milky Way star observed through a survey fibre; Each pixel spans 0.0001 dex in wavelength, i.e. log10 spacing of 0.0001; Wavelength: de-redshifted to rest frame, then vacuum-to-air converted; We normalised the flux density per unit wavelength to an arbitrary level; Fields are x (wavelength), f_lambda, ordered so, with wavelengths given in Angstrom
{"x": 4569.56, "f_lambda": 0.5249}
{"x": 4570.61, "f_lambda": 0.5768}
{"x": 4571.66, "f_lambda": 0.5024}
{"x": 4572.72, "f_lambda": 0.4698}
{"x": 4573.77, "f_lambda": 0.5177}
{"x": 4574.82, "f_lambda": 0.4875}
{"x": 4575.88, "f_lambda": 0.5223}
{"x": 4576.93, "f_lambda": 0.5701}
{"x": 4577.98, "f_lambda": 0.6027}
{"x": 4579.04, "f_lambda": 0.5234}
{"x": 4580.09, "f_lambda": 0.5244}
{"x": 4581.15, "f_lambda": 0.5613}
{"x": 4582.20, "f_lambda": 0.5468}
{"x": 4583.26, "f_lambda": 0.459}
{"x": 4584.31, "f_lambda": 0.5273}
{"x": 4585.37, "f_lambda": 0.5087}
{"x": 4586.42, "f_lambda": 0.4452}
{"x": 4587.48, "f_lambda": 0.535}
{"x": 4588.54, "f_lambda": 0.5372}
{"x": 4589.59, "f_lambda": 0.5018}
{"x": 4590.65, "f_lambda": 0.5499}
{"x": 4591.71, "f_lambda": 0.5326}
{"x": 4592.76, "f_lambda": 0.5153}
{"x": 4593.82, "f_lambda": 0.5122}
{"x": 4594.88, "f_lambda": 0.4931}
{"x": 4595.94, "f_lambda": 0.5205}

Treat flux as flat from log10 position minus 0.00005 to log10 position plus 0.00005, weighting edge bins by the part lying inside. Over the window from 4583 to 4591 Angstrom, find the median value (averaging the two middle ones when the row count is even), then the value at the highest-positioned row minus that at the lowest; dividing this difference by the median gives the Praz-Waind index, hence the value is 0.18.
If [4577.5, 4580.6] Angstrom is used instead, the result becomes -0.15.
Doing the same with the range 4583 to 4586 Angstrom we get 0.10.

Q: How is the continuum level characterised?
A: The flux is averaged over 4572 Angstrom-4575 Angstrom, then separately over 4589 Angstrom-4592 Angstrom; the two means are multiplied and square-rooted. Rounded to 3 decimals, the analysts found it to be 0.510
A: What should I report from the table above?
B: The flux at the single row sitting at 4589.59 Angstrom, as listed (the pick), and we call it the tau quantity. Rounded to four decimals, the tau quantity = 0.5018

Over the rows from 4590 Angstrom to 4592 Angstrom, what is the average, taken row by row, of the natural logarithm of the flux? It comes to -0.61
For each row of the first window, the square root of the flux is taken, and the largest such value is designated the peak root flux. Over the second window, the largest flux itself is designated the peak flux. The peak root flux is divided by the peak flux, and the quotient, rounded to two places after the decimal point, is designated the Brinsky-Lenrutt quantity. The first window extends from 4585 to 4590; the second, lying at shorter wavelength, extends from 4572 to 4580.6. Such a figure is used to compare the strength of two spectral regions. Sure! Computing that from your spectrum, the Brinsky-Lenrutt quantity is 1.22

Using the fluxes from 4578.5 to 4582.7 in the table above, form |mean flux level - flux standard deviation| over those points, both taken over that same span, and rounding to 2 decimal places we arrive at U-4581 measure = 0.52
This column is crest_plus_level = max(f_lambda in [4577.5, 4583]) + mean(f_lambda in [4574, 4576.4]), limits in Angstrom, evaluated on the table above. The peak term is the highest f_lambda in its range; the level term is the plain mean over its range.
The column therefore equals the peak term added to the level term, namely 1.108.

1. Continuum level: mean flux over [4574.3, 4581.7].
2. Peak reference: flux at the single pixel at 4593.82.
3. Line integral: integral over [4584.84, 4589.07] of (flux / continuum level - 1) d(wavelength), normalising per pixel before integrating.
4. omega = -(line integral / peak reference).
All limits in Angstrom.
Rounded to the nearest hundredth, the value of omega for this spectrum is 0.54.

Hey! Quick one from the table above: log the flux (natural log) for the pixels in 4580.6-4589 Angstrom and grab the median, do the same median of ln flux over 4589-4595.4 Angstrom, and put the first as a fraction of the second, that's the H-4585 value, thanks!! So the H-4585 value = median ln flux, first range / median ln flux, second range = 0.95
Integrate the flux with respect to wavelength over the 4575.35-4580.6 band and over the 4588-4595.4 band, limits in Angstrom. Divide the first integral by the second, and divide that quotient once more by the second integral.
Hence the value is 0.19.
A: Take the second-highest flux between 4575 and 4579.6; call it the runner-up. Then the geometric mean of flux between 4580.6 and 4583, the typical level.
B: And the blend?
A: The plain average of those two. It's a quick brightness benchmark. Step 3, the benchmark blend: 0.562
